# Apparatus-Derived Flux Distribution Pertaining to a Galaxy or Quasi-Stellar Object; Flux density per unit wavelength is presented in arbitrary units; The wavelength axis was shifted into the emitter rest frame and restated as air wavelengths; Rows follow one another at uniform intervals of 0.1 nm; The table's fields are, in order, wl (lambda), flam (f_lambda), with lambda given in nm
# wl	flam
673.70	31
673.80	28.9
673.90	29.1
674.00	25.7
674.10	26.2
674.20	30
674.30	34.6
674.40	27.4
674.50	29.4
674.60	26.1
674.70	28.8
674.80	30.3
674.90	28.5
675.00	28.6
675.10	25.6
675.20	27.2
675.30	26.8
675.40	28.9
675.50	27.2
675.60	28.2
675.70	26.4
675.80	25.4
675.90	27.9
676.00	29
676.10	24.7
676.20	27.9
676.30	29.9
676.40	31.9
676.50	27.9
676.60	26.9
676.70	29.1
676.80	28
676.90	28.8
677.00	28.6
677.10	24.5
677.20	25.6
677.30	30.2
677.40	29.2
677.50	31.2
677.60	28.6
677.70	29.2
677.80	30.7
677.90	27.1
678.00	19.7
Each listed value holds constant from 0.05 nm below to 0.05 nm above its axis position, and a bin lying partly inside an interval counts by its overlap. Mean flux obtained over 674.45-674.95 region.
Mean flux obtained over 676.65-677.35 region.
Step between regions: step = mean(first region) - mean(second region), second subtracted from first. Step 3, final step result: 1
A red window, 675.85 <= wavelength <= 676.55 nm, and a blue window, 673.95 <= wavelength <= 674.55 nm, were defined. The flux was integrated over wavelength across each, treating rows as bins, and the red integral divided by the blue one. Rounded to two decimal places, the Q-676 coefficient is 1.15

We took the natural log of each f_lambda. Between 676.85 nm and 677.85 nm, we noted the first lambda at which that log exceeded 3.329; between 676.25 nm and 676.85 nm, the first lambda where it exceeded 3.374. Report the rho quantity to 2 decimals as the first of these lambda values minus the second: 0.60 nm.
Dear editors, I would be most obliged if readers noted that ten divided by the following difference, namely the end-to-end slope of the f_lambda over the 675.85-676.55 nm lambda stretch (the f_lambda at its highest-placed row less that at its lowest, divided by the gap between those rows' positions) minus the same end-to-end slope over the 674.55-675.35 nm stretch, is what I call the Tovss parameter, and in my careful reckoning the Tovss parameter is -10.0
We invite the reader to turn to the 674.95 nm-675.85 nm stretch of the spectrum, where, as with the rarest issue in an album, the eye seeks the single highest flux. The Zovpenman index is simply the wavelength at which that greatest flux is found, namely 675.40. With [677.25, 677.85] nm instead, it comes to 677.50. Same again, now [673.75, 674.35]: 674.30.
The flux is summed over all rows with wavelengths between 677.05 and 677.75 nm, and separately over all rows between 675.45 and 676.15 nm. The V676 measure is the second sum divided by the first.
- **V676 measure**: 0.951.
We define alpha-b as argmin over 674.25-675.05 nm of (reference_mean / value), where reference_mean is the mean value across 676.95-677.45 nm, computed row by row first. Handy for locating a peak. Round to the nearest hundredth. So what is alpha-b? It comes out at 674.30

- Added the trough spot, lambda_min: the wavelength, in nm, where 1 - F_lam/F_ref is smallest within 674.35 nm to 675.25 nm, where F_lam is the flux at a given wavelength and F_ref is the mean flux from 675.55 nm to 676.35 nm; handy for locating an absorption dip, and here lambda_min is 674.80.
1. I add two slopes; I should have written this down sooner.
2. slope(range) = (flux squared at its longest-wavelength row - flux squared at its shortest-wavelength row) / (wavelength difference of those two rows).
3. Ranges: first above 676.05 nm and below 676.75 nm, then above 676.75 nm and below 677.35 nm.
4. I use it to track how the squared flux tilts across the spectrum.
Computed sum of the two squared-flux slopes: 651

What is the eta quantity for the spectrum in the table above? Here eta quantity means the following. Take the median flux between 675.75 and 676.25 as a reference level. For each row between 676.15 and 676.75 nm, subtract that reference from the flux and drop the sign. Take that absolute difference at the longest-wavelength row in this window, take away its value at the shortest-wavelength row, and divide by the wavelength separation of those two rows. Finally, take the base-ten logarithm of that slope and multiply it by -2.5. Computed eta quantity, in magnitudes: -1.0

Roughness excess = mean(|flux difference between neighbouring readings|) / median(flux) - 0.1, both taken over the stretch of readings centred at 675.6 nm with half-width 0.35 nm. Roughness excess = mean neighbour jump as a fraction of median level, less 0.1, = -0.038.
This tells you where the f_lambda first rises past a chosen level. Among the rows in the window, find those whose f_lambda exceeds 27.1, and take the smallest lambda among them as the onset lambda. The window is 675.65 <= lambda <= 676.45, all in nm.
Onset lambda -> 675.90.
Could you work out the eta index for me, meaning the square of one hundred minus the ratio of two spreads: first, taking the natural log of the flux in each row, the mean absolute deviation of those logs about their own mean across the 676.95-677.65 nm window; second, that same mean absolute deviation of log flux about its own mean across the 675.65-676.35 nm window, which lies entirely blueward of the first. 9767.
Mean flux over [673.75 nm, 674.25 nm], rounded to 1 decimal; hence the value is 28.0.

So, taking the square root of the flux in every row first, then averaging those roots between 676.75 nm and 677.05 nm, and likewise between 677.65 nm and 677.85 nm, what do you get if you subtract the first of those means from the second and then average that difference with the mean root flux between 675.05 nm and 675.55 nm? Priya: 2.67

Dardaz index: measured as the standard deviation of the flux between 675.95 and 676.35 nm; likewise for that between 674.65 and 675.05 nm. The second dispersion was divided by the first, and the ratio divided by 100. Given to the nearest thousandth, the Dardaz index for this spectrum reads 0.004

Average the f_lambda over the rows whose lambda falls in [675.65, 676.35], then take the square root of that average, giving 5.23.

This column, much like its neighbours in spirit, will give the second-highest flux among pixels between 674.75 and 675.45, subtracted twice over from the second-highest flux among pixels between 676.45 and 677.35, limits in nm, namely -28.7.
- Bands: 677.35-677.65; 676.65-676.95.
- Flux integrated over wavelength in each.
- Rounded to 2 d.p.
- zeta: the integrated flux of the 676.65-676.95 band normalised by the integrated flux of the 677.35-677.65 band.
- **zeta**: 0.97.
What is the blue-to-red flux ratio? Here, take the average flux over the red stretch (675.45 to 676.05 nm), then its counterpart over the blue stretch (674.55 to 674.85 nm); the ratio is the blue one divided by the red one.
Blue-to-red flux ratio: 1.04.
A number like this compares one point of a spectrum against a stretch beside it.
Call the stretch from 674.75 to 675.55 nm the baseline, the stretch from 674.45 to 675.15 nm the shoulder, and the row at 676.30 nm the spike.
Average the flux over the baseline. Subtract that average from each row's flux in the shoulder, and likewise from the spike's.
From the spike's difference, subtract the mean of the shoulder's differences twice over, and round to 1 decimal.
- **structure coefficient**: 1.4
